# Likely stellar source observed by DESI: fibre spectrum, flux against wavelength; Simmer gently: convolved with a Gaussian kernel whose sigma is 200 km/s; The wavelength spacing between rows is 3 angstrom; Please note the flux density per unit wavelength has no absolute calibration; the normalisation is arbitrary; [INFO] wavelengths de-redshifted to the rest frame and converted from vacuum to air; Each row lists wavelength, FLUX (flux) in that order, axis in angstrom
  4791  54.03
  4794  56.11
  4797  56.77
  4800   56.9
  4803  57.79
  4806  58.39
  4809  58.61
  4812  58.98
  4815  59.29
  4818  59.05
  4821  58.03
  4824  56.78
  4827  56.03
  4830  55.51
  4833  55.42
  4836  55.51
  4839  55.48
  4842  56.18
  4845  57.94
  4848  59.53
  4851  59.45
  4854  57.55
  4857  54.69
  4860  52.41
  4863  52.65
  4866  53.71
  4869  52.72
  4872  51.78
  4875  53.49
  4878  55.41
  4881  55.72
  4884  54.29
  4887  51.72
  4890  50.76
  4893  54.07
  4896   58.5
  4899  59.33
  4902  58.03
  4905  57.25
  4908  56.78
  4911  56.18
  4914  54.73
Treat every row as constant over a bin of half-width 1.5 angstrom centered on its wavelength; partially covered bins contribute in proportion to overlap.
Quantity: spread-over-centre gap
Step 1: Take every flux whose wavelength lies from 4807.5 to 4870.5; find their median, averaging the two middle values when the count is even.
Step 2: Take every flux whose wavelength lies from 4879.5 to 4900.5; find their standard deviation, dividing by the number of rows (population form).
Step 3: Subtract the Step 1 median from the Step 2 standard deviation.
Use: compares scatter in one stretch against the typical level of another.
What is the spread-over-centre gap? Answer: -53.2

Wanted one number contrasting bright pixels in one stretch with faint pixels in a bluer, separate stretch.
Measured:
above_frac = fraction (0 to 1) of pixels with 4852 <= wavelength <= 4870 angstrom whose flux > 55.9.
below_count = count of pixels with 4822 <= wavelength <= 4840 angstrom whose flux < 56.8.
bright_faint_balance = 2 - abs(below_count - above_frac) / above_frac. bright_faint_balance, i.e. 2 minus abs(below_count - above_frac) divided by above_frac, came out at -33.0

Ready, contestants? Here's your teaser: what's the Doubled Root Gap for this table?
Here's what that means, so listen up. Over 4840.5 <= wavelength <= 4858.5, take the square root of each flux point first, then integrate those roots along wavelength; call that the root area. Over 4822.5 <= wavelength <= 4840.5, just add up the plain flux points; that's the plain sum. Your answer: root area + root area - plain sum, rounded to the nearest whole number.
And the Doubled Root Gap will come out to -62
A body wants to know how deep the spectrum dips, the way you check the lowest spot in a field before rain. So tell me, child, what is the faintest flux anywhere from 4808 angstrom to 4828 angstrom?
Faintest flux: 56.03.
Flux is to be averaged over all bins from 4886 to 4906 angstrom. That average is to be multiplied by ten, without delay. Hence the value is 557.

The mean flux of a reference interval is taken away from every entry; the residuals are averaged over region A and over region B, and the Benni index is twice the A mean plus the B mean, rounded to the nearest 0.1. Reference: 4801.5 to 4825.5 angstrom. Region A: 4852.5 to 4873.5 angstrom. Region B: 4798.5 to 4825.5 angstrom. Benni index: -9.6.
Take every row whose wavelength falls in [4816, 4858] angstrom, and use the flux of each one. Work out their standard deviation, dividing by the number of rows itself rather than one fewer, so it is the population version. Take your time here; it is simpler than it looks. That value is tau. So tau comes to 1.6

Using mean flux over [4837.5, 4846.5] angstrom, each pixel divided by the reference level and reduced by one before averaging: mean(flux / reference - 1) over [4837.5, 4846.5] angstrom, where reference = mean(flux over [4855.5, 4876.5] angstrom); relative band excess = 0.065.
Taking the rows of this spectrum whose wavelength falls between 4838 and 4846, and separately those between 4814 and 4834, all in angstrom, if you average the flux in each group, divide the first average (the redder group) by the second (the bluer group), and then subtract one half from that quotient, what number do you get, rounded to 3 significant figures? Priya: 0.489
